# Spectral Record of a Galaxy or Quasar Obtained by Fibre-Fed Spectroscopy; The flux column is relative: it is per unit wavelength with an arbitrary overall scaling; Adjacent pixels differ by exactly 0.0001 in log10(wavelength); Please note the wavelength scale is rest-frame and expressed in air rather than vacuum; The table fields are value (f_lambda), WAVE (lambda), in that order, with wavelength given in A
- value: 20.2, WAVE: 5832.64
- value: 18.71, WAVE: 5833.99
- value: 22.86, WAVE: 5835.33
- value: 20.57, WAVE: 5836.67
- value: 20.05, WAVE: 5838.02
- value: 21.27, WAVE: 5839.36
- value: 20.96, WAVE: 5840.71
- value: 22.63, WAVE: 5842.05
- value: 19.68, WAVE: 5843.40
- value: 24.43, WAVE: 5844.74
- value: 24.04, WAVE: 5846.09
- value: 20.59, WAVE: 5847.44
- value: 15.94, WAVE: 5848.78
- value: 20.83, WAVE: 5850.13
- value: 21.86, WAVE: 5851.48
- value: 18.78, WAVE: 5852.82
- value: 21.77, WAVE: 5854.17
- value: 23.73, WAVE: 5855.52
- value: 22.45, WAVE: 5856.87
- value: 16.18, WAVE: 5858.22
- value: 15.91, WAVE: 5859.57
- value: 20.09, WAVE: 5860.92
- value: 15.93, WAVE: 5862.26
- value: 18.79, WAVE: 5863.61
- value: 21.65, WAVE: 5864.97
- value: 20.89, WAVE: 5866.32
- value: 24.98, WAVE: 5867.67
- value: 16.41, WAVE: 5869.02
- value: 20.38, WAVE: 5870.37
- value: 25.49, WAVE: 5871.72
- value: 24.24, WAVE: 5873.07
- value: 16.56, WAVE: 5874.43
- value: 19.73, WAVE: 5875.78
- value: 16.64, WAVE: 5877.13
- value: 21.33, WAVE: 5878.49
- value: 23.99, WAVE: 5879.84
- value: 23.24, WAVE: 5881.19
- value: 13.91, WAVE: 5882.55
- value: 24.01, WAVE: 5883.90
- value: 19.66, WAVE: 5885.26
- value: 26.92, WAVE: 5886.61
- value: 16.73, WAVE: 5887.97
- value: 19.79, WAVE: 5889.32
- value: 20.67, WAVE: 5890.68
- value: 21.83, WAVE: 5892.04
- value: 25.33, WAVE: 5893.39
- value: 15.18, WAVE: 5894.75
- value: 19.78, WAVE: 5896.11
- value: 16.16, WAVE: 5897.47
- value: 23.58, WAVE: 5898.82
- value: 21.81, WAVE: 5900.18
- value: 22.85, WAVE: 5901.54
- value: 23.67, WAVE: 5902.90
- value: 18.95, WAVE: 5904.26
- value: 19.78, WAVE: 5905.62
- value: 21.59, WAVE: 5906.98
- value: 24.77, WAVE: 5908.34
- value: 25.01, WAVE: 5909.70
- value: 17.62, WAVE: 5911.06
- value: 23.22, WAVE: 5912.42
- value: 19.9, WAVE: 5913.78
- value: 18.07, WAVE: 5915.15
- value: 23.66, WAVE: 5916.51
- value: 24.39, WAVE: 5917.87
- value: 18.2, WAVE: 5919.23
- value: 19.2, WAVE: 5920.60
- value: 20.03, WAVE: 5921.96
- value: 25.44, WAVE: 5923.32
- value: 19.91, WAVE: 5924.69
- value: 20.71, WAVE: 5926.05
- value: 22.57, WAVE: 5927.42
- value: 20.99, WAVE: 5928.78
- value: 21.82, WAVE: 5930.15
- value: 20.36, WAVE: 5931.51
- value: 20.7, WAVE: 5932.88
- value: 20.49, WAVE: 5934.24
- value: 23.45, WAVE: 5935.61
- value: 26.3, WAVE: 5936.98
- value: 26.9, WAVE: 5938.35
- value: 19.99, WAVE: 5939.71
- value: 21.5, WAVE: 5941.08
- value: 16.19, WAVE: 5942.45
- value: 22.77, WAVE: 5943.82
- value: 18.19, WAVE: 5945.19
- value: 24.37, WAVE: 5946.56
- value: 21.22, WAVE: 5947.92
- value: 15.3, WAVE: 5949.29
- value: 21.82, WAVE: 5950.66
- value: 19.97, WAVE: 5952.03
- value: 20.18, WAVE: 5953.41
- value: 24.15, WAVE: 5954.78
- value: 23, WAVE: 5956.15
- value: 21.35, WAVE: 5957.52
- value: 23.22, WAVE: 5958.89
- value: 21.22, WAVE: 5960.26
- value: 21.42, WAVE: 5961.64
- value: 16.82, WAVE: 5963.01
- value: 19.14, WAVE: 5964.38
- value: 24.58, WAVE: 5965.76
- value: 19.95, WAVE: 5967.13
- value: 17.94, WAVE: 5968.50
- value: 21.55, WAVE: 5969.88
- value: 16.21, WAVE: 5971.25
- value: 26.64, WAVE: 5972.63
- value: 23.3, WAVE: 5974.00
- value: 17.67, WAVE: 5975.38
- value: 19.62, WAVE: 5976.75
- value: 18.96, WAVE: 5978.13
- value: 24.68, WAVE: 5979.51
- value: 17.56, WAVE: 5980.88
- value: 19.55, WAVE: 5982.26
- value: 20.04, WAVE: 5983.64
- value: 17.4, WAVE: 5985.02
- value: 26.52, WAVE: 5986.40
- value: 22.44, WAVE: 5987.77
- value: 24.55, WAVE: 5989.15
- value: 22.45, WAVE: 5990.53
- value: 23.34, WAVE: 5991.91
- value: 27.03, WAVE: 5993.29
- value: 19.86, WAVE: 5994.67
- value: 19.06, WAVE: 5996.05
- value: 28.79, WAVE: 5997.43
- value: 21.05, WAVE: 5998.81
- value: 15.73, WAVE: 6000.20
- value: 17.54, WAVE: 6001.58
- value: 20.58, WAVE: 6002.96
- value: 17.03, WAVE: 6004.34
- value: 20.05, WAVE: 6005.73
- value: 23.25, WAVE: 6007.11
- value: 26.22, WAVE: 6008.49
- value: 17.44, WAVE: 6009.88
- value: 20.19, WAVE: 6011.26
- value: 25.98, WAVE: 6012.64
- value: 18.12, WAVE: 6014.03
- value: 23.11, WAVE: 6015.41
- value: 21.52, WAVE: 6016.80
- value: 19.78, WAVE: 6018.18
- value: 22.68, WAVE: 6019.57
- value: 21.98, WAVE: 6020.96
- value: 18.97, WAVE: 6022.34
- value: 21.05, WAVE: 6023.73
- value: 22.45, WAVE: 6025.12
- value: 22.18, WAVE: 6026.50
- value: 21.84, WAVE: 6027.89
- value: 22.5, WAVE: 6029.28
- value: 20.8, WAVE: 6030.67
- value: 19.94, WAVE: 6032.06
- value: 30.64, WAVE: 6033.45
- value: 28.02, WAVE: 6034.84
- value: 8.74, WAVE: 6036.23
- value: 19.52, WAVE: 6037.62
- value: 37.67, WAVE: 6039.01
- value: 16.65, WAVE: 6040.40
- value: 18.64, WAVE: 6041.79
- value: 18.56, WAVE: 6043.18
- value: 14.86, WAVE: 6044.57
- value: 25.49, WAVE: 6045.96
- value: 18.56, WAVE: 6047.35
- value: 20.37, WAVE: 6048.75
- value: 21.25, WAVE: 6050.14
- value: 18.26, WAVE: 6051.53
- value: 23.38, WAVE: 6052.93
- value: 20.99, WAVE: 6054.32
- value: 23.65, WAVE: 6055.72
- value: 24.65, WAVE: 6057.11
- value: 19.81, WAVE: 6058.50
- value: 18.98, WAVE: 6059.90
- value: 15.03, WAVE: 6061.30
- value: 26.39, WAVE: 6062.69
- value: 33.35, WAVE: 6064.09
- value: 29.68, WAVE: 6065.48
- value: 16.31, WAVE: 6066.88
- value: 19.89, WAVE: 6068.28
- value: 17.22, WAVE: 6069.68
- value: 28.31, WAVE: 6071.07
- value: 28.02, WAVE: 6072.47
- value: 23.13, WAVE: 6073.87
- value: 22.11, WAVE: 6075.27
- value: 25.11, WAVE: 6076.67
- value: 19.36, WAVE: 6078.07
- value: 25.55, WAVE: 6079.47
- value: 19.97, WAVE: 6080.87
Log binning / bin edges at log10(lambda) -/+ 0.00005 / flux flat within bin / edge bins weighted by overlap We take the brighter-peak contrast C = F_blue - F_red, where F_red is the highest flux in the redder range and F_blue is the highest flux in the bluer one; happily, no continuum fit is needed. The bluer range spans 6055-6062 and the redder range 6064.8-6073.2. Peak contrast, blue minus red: -5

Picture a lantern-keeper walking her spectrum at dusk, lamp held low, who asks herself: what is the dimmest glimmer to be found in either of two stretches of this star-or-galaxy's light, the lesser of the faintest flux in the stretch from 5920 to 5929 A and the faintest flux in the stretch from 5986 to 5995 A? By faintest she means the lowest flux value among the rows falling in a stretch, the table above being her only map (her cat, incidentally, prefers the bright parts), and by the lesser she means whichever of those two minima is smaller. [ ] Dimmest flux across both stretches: 19.2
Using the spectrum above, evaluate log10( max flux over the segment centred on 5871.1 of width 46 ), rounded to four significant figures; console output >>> 1.430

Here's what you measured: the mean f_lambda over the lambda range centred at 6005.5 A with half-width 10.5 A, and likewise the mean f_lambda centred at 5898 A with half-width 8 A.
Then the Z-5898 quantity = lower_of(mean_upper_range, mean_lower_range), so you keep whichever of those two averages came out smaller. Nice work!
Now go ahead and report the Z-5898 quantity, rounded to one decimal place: 20.8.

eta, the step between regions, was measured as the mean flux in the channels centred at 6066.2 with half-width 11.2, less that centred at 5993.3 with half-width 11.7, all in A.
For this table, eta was 1.9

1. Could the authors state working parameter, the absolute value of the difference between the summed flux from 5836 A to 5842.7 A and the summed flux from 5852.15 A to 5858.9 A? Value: 2.6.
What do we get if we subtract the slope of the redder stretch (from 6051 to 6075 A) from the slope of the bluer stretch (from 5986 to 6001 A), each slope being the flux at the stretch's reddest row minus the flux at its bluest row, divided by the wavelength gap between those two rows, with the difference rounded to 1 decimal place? -1.0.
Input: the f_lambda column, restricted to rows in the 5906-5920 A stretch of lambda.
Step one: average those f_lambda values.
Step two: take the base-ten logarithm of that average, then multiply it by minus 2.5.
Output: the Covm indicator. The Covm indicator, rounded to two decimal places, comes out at -3.34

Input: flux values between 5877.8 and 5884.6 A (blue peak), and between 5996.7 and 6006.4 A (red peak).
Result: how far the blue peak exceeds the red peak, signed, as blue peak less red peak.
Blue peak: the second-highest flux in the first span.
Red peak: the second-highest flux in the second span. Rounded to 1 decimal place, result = 2.9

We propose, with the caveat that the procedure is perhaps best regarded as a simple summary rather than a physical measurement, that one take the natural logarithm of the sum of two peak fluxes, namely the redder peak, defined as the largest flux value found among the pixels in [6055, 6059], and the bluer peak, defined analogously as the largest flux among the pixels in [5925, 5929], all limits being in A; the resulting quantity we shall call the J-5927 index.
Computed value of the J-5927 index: 3.85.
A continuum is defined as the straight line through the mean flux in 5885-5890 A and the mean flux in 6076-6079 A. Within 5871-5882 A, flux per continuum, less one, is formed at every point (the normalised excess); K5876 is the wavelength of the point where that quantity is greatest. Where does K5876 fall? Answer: 5871.72 A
